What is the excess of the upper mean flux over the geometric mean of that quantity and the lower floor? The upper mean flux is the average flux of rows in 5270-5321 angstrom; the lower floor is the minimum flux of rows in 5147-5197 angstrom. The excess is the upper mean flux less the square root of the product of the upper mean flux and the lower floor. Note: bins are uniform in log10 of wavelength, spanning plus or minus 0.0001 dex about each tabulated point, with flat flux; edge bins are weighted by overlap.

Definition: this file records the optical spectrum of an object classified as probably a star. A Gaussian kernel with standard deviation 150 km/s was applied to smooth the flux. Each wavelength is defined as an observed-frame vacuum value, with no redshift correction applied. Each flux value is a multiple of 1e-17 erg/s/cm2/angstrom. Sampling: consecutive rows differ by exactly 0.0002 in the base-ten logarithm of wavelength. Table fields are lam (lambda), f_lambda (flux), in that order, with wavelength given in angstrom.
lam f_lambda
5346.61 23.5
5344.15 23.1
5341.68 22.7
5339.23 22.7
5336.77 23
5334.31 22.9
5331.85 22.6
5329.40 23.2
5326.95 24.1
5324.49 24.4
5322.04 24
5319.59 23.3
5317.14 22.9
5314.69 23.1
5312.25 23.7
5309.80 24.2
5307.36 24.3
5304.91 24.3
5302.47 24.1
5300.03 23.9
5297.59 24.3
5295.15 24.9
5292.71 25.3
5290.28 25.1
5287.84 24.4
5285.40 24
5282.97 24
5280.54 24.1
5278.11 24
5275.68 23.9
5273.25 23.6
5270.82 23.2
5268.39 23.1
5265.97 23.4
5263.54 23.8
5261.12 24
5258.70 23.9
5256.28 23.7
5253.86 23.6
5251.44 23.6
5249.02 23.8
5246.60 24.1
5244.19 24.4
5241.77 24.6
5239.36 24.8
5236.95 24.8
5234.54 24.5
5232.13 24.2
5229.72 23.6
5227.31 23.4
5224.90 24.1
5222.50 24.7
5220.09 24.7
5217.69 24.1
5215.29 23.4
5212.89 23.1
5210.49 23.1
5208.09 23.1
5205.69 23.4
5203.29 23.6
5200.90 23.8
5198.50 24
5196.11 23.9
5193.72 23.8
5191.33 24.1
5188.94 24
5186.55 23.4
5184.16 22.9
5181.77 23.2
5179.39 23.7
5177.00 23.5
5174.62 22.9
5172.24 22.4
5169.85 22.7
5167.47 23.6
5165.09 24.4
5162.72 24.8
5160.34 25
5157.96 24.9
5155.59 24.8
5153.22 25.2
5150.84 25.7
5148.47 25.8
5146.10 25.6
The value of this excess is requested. 0.83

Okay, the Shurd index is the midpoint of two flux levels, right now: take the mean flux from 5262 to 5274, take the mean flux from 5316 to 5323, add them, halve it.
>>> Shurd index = 23.4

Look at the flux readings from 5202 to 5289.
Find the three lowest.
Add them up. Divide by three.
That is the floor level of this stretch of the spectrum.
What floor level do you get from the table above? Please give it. 23.1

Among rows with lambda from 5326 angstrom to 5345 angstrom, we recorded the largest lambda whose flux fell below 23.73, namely 5344.15 angstrom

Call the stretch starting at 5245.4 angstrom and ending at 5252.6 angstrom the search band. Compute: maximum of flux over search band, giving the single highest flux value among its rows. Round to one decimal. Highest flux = 24.1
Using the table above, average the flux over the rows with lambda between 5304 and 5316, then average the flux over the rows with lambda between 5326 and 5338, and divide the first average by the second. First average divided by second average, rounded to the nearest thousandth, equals 1.033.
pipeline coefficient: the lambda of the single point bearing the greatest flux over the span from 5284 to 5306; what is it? 5292.71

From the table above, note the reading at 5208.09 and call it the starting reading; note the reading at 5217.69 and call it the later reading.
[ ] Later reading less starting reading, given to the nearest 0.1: 1.0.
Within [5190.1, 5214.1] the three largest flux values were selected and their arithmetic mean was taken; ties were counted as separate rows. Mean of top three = 24.0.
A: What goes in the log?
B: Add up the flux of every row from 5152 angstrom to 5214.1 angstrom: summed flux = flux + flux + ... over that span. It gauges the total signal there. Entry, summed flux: 617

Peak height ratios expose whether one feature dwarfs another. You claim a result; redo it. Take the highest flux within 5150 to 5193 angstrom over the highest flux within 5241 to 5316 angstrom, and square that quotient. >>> 1.03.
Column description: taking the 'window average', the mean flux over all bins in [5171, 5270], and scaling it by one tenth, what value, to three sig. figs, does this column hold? 2.38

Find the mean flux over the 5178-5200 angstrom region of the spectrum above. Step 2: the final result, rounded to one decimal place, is 23.7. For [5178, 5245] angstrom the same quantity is 23.9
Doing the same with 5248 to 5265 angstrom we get 23.8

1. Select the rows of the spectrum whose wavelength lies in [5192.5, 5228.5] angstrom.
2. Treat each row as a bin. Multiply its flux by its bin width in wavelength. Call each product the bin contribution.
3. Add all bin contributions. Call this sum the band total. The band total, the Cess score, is 855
